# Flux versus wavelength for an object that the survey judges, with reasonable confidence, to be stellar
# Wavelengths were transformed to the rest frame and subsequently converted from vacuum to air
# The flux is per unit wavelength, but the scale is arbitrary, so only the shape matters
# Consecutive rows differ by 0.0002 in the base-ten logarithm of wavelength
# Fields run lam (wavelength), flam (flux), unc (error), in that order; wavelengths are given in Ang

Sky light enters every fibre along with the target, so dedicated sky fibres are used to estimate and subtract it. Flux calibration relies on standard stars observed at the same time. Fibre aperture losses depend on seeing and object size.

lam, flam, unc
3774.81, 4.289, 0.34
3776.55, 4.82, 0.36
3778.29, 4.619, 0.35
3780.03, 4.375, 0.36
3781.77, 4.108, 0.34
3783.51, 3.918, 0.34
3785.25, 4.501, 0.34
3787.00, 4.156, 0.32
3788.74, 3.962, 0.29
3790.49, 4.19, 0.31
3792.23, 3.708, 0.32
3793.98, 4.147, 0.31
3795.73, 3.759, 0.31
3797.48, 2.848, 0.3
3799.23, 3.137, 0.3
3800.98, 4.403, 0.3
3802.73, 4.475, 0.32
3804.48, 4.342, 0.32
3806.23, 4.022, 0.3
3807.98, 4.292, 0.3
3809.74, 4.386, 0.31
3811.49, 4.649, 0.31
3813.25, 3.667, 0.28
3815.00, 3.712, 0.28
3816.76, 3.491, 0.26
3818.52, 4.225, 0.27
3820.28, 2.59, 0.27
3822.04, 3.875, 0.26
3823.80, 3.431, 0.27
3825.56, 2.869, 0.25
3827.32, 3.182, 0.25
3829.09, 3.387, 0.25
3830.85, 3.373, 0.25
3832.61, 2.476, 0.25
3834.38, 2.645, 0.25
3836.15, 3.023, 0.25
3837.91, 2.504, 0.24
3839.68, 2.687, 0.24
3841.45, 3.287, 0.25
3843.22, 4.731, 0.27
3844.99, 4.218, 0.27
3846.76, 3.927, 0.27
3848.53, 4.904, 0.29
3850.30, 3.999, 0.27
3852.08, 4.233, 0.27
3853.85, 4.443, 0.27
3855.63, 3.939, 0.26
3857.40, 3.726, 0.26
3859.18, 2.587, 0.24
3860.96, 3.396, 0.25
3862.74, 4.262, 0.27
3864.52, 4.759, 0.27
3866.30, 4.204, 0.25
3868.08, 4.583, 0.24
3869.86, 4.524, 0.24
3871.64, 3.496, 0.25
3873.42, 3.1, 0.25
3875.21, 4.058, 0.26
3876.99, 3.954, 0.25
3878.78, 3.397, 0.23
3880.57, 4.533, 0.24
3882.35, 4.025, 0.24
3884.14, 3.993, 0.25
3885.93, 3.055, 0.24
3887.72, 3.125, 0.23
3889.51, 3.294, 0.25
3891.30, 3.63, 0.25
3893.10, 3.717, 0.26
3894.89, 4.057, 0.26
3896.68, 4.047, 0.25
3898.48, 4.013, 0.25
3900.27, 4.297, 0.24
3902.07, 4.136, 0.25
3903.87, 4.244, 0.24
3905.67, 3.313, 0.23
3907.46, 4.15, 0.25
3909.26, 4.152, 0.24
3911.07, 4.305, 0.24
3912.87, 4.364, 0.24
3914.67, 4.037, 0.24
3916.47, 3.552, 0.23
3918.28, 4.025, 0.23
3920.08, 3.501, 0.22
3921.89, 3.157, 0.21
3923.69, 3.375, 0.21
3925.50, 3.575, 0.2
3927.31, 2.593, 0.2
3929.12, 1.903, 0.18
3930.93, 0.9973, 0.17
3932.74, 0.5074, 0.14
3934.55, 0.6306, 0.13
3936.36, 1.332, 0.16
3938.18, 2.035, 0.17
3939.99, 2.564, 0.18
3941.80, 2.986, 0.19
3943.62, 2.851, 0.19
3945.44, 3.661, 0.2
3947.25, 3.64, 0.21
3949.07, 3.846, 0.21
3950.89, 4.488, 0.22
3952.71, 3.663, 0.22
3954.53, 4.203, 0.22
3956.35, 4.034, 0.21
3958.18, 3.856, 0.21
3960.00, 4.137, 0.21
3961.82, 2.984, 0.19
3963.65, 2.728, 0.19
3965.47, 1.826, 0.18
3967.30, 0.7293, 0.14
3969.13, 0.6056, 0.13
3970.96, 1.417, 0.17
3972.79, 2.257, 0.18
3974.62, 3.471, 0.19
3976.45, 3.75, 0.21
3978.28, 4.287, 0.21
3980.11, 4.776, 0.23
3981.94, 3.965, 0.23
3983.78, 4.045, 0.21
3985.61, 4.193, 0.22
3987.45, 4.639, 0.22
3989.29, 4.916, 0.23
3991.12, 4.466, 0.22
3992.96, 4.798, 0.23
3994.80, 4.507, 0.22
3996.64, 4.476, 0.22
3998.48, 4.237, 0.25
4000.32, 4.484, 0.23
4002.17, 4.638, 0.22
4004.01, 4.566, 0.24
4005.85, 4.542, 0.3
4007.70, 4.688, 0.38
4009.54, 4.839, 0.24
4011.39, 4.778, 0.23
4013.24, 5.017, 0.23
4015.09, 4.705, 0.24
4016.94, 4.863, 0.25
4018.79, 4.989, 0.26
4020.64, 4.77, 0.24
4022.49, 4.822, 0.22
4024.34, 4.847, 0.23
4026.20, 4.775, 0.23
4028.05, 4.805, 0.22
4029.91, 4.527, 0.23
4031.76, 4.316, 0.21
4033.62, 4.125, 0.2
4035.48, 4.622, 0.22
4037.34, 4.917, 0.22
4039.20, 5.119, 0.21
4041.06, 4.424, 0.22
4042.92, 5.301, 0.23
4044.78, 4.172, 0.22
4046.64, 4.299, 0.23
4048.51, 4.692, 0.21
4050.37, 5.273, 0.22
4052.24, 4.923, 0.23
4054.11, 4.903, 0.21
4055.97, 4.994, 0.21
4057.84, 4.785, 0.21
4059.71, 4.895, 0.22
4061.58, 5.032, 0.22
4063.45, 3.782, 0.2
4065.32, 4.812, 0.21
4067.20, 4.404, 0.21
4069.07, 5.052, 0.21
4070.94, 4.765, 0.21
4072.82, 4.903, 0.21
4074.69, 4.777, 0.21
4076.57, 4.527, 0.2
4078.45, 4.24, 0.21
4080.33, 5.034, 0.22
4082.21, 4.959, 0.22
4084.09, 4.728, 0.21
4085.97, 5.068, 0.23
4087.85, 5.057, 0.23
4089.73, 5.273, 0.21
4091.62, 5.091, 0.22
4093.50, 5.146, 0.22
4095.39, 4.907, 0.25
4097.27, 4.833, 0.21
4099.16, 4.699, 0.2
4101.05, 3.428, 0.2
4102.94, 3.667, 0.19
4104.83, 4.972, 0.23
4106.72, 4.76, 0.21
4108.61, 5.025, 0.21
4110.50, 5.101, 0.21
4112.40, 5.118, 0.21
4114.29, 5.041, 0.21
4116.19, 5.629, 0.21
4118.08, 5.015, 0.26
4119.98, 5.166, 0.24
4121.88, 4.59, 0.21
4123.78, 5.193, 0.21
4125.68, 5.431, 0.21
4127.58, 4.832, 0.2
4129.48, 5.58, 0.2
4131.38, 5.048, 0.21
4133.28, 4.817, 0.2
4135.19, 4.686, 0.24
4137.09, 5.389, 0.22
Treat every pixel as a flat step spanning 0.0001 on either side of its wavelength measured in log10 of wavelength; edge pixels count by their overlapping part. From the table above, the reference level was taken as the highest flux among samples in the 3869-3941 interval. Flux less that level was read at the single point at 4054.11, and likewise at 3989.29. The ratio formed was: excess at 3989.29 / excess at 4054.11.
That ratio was 1.0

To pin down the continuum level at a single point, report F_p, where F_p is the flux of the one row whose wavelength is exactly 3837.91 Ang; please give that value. 2.504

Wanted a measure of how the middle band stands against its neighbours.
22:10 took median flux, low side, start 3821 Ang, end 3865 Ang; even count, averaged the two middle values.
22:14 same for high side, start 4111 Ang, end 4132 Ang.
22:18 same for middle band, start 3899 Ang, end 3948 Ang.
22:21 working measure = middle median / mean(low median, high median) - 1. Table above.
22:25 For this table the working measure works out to -0.18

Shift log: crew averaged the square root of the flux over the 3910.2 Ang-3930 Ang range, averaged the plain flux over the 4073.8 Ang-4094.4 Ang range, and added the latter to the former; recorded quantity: 6.8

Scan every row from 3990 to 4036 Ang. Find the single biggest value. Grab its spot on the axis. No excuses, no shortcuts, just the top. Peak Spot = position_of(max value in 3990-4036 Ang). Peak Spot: 4013.24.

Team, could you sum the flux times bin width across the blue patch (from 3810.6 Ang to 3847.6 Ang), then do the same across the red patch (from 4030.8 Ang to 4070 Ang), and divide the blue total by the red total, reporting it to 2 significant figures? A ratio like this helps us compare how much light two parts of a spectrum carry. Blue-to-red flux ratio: 0.69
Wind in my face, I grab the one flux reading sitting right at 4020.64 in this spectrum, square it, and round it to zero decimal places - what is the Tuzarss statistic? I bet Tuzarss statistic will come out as 23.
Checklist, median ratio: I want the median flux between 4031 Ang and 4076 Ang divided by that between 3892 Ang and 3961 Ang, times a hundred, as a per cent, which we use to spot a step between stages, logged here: 130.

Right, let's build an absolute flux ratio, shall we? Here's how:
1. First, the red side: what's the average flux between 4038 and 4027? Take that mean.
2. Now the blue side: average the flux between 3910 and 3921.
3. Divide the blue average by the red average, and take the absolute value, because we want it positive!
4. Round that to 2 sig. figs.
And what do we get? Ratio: 0.87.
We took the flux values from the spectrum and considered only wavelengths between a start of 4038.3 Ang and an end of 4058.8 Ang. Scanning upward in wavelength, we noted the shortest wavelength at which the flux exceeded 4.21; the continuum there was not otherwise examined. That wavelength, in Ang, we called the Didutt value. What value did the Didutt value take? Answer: 4039.20 Ang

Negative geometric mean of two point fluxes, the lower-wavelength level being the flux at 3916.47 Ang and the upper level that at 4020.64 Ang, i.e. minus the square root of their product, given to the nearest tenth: -4.1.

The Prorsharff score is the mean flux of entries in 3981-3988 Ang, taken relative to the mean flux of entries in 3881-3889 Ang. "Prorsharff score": 1.2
